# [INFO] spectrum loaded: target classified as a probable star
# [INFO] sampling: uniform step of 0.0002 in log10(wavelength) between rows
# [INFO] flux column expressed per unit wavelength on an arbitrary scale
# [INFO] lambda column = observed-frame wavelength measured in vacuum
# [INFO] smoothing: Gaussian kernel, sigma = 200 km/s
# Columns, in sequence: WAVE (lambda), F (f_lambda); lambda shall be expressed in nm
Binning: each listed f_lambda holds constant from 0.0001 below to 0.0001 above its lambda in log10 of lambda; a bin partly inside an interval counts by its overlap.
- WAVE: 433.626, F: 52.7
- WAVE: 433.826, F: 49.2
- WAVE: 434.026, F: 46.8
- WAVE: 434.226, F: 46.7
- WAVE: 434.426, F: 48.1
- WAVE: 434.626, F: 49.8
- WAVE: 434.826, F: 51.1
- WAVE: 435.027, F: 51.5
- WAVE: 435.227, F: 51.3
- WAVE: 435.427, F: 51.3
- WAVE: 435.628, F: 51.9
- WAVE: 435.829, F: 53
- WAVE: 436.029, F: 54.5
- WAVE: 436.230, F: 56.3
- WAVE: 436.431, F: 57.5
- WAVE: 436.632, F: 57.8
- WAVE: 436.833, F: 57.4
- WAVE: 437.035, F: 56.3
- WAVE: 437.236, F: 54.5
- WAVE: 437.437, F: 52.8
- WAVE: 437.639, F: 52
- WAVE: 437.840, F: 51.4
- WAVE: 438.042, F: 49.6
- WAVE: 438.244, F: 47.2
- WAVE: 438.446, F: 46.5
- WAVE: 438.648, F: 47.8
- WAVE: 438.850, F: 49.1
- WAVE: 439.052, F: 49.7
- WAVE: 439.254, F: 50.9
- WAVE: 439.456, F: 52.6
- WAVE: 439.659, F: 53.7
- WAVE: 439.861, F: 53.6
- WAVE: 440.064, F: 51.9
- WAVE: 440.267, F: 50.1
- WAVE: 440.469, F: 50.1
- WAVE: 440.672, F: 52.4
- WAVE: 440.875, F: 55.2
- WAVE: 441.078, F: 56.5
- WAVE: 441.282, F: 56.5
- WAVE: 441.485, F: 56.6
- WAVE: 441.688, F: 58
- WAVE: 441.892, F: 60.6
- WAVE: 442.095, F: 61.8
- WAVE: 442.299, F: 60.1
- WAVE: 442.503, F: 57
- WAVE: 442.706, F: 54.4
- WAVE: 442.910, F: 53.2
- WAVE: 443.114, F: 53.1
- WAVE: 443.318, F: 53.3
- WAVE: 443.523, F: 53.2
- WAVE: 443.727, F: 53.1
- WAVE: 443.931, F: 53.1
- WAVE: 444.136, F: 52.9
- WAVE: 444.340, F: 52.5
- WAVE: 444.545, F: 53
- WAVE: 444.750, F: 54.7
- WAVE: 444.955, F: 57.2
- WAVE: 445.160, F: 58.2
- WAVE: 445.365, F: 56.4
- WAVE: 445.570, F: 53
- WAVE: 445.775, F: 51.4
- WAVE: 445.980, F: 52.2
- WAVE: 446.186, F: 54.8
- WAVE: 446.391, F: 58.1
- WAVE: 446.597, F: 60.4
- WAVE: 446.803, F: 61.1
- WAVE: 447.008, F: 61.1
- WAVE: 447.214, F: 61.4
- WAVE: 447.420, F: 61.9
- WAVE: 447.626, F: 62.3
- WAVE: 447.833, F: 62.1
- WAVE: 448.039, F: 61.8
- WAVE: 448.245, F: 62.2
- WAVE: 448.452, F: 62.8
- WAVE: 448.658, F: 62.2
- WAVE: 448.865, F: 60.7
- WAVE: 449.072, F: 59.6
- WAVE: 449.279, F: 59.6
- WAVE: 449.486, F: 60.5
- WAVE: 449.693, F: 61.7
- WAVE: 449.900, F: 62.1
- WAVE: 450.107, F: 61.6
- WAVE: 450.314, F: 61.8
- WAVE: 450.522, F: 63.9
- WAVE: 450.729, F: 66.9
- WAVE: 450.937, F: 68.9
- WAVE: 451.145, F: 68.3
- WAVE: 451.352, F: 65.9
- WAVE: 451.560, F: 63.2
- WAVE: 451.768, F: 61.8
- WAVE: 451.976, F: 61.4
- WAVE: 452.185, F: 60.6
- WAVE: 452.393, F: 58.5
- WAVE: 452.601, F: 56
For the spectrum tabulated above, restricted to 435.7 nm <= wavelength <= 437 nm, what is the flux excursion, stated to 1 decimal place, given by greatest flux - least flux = 4.8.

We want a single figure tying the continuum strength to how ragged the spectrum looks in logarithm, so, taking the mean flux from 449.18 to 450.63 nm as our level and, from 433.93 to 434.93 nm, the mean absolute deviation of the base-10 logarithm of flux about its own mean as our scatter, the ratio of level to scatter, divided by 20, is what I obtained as 222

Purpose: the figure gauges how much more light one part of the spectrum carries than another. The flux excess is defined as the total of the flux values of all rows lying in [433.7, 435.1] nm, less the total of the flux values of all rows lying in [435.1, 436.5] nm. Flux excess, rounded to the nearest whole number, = -33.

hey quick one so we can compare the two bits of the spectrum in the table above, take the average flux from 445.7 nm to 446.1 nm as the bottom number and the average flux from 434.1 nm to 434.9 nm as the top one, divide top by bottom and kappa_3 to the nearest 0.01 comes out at 0.94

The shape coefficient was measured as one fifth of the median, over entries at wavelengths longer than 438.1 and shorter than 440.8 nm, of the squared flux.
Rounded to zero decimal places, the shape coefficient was 502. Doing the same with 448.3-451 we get 764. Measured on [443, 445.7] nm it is 564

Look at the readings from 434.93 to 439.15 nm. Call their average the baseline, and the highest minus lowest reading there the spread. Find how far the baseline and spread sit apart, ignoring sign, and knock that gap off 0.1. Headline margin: -41.0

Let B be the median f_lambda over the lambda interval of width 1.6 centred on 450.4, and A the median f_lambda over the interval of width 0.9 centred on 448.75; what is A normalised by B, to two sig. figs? 0.98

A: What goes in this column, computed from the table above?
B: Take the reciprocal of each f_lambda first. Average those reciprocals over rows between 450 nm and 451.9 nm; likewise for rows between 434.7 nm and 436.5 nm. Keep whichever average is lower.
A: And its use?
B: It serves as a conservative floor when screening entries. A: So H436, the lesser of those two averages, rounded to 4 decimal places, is 0.0155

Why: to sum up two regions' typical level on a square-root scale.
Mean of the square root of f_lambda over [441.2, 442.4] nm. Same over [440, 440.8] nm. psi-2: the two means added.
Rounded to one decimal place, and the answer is 14.8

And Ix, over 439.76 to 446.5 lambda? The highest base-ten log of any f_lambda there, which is 1.79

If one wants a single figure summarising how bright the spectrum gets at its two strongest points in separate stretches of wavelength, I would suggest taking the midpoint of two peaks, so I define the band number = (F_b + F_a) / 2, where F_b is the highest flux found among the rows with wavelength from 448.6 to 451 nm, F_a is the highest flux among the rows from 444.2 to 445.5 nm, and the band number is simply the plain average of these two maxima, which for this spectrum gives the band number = 64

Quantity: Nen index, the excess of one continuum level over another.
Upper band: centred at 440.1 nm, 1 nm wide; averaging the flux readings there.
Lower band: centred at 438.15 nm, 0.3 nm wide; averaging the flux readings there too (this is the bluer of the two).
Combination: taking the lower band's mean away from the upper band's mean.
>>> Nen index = 3.5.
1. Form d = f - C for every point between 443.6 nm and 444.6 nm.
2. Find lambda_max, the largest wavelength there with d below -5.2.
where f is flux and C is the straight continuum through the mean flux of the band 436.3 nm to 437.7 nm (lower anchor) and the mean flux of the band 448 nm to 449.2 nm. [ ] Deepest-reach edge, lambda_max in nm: 444.545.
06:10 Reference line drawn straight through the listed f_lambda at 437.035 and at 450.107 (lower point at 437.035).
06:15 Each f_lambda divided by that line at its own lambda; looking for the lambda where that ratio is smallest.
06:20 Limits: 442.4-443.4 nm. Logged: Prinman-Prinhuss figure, 443.114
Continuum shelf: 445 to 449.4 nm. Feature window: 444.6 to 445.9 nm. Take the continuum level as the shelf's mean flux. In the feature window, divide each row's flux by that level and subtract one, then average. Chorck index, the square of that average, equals 0.005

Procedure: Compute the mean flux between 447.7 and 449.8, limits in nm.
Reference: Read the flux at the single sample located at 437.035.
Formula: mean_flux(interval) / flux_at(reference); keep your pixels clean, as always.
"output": 1.089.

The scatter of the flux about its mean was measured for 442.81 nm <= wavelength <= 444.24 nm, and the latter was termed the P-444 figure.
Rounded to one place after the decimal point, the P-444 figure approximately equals 0.1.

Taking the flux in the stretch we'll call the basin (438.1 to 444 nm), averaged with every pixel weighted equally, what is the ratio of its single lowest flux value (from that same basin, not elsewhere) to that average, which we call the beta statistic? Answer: 0.87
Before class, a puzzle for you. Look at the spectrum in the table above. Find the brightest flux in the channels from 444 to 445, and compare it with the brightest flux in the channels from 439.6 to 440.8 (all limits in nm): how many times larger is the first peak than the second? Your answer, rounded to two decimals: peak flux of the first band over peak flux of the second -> 1.07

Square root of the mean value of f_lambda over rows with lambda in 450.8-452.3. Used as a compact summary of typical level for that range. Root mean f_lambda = 8.0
